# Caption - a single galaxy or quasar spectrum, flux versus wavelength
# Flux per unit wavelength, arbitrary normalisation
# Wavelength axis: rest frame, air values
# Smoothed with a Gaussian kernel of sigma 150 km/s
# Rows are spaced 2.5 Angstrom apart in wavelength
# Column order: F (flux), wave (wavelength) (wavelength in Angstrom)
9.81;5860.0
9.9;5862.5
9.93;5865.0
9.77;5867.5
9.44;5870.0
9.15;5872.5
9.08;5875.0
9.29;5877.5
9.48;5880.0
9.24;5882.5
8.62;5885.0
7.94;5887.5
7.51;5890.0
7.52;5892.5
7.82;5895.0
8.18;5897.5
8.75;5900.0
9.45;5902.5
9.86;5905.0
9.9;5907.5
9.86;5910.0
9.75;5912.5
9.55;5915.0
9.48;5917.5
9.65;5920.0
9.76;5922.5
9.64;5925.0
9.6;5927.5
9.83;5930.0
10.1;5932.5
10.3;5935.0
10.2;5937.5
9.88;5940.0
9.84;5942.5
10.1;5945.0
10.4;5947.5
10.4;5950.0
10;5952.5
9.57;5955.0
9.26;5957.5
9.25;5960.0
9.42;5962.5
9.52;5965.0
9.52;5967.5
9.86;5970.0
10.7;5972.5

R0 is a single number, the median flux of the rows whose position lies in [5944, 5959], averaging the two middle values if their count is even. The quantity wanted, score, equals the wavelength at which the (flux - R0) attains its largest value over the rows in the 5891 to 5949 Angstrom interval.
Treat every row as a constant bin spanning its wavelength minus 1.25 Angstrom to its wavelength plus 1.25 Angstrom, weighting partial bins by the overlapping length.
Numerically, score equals 5947.5 Angstrom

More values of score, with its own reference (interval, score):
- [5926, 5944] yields 5935.0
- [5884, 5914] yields 5907.5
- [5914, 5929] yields 5922.5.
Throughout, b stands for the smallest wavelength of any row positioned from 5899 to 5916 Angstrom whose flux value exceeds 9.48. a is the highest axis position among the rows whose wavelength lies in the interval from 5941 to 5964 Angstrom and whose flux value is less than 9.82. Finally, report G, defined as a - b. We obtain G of 57.5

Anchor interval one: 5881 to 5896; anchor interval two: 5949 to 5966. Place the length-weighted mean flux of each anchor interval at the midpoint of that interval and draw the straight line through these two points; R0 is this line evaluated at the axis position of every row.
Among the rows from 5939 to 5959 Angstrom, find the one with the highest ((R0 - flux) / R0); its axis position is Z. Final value 5957.5 Angstrom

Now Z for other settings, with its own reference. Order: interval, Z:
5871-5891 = 5890.0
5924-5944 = 5942.5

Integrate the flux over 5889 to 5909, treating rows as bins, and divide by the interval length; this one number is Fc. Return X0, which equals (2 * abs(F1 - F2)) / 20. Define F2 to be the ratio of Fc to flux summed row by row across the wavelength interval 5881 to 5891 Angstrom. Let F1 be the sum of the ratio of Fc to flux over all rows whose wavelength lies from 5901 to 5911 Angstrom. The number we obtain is 0.06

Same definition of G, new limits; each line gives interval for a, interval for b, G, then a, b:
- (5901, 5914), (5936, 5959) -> -25.0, 5912.5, 5937.5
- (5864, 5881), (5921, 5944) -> -42.5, 5880.0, 5922.5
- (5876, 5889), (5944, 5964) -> -57.5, 5887.5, 5945.0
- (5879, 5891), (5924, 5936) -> -35.0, 5890.0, 5925.0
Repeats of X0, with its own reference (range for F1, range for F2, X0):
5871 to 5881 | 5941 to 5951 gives 0.03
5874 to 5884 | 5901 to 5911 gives 0.02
